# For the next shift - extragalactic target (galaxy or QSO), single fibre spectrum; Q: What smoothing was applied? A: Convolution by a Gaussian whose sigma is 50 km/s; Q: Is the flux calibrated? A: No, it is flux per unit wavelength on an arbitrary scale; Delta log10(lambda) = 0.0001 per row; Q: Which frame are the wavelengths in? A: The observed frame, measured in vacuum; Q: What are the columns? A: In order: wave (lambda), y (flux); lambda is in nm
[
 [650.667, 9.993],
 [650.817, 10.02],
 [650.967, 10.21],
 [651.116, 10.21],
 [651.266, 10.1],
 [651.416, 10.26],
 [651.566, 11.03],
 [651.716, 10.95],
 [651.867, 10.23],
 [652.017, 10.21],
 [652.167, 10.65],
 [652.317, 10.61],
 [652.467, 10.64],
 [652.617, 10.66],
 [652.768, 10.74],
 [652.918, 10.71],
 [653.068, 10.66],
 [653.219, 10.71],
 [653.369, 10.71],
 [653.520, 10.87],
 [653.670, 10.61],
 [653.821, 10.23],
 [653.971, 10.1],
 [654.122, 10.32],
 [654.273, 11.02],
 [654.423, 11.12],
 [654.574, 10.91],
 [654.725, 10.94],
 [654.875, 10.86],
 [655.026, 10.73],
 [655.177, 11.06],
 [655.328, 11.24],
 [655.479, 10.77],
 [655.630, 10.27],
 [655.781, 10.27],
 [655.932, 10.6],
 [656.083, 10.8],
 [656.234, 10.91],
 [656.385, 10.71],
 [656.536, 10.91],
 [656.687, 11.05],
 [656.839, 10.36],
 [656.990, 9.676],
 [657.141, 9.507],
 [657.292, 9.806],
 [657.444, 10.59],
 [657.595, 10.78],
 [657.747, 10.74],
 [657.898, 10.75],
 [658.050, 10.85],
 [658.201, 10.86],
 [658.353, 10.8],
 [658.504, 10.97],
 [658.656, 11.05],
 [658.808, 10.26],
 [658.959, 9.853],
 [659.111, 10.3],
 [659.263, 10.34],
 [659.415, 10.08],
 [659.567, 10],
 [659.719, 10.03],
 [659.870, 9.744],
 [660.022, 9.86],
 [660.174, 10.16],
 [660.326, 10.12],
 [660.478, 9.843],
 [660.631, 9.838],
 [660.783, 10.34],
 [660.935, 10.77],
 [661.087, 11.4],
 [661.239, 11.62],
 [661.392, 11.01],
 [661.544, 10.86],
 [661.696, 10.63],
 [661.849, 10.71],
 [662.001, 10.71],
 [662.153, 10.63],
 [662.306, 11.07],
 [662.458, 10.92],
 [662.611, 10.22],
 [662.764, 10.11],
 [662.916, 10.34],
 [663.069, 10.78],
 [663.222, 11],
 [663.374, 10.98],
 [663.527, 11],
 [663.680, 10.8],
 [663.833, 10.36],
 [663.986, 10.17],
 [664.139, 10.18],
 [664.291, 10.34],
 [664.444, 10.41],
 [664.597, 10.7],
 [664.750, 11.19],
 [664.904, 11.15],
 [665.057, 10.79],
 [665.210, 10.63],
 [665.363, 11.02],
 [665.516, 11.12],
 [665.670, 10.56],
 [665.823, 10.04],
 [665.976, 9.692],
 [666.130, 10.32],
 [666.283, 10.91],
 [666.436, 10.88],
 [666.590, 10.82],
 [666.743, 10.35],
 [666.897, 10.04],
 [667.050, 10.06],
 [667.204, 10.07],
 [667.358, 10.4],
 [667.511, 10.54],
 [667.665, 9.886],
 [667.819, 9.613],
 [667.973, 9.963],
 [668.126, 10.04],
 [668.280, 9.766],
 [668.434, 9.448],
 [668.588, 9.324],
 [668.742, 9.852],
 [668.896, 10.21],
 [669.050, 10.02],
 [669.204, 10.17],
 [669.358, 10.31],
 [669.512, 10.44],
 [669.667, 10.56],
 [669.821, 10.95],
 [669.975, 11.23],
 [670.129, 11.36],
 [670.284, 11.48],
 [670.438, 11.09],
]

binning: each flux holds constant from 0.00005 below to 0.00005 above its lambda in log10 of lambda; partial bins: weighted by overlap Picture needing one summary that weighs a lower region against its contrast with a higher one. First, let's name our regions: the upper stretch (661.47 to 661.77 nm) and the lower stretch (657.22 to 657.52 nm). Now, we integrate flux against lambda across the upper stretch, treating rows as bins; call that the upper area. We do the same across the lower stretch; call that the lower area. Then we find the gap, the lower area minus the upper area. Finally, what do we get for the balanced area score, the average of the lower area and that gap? 1.45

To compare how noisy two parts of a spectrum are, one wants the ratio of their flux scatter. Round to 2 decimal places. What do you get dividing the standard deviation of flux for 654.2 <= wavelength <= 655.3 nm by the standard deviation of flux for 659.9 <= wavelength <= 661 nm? 0.39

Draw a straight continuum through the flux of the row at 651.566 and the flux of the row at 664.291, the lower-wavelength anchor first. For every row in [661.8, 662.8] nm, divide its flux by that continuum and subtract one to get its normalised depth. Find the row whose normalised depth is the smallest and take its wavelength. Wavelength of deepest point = 662.764 nm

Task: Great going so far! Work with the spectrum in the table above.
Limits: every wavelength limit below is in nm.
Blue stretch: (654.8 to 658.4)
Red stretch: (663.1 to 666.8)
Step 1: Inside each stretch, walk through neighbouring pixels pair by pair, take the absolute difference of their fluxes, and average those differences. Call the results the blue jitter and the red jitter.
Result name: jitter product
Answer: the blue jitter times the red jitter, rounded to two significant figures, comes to 0.068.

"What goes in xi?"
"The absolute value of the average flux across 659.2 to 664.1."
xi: 10.5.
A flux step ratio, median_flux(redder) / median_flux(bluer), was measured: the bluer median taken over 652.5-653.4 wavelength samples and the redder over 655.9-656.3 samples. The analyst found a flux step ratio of 1.01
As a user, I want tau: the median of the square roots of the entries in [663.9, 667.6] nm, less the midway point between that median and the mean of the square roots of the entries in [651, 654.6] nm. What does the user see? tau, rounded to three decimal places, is -0.009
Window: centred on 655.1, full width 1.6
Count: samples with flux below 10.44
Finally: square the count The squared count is 4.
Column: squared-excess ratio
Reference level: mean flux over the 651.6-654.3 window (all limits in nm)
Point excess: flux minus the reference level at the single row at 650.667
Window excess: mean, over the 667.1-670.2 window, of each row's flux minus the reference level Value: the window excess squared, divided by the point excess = -0.25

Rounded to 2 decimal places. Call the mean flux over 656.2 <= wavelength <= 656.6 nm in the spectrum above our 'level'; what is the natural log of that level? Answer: 2.38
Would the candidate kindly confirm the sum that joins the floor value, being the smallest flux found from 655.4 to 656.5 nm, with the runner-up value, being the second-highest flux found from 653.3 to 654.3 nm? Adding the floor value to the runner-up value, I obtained 21.1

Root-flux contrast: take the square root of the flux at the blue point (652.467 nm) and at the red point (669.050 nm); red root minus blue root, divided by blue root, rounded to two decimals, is -0.03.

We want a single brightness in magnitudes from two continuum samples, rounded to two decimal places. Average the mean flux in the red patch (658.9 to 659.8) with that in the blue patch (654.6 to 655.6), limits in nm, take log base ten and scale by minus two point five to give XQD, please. -2.55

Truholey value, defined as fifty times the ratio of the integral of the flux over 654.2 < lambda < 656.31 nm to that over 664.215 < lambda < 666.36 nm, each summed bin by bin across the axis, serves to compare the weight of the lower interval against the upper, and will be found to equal 50.1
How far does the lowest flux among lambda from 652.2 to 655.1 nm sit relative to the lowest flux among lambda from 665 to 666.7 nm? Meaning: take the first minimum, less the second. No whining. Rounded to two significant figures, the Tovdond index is 0.41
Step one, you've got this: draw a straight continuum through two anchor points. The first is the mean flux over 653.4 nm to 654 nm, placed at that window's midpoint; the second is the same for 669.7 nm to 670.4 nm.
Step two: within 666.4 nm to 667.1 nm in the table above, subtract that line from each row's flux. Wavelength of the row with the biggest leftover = 666.436 nm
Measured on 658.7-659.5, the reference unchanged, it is 659.263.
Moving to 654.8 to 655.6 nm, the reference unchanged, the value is 655.328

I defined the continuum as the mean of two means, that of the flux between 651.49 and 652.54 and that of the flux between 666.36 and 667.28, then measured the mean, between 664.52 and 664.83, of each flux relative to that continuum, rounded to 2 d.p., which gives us 1.04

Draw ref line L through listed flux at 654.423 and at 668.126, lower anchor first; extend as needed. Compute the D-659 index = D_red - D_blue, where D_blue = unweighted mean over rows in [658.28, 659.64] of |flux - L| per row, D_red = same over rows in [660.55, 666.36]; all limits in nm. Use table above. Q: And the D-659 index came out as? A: 0.0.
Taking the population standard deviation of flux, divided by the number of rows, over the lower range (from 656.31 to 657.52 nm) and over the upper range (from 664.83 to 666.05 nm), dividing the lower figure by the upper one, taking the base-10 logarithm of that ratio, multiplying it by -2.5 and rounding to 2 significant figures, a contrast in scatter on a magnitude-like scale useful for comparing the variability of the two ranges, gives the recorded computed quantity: -0.13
